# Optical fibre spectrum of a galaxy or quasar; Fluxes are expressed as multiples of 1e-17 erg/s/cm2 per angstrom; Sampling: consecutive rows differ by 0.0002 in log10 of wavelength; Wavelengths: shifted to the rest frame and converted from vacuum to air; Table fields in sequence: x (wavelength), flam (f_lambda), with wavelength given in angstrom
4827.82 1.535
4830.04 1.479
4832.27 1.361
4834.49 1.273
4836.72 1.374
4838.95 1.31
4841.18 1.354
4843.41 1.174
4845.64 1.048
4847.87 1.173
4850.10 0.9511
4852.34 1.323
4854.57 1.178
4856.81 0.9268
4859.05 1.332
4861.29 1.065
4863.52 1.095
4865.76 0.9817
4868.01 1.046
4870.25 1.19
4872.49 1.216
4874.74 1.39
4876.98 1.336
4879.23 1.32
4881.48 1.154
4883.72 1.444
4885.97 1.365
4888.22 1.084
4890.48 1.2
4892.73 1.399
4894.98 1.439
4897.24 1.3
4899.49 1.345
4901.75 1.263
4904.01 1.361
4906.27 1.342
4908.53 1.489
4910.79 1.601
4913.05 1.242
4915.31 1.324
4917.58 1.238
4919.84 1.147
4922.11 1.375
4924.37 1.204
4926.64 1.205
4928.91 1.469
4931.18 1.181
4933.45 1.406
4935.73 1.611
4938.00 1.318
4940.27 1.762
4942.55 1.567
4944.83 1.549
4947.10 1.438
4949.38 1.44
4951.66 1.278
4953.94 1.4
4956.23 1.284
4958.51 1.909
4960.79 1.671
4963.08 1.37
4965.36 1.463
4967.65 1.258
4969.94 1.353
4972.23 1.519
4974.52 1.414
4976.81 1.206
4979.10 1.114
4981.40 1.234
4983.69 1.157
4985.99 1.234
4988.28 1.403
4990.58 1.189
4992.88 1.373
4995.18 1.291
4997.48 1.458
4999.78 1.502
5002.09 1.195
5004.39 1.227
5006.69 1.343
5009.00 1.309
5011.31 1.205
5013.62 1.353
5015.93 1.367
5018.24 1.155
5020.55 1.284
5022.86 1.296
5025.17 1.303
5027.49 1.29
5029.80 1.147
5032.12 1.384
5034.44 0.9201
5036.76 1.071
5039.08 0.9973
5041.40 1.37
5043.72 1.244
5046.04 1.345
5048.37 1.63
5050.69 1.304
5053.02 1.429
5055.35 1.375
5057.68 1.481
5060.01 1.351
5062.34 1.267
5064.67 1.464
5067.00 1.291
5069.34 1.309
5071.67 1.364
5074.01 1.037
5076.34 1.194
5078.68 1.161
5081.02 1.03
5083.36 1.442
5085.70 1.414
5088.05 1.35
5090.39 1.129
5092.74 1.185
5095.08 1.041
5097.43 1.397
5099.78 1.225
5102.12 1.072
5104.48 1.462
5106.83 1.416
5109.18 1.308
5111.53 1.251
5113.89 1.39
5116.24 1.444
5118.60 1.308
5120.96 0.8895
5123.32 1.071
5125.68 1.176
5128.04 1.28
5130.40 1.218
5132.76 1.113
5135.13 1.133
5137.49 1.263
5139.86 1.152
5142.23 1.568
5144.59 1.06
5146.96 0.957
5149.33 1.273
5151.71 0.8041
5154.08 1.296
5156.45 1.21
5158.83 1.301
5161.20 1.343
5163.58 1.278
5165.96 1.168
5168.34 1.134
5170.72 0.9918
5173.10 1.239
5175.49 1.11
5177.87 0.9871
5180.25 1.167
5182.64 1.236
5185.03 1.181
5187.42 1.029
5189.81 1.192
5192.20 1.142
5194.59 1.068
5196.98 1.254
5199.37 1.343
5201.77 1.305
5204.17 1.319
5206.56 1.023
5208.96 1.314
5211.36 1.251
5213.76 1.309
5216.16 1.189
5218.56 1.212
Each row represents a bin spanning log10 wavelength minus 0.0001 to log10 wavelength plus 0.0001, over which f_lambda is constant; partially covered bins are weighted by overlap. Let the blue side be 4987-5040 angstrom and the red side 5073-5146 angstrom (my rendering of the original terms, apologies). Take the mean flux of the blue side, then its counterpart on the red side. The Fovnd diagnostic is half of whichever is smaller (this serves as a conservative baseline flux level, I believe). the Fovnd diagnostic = 0.616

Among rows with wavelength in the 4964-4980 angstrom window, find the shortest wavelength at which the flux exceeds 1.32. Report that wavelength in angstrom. 4965.36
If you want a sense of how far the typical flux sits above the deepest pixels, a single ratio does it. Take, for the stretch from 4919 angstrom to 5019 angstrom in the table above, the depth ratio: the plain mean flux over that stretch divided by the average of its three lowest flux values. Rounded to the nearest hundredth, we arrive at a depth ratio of 1.20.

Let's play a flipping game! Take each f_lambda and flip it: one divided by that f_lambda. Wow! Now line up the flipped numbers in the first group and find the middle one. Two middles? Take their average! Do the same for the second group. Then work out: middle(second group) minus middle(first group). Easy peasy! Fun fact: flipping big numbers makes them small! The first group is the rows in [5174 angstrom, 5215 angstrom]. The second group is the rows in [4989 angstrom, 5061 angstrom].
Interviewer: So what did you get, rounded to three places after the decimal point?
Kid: -0.072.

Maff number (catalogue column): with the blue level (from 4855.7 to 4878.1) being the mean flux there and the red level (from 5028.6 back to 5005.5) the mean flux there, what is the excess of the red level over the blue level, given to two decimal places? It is 0.13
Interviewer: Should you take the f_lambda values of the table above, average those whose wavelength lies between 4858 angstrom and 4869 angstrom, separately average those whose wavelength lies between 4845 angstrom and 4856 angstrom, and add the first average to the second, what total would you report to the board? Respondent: 2.2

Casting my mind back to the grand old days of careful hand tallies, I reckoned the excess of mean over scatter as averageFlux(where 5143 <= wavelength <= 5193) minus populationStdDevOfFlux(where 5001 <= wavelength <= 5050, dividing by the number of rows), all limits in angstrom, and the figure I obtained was 1.00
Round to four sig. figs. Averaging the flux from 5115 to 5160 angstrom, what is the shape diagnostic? 1.185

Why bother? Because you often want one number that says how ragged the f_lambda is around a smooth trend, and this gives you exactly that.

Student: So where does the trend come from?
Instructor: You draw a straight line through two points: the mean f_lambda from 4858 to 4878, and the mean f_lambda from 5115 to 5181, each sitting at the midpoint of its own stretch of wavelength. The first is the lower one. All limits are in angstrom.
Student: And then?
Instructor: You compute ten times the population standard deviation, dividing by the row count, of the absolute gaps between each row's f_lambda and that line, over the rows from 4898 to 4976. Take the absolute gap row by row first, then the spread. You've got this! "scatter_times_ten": 1.7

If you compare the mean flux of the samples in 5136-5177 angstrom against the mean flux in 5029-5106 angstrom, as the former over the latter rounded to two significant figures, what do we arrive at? 0.93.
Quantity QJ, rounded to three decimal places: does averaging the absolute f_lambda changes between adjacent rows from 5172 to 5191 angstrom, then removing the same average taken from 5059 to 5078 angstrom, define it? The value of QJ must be -0.020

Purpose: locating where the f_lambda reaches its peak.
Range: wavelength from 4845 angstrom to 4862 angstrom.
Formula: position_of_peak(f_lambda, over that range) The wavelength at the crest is 4859.05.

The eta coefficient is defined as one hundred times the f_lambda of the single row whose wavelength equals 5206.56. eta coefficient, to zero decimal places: 102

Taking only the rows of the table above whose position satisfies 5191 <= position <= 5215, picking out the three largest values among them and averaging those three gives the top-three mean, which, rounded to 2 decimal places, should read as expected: 1.33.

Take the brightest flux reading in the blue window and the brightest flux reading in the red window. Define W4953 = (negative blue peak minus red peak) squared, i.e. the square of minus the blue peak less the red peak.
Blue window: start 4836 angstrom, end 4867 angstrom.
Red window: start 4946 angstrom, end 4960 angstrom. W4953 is 10.8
